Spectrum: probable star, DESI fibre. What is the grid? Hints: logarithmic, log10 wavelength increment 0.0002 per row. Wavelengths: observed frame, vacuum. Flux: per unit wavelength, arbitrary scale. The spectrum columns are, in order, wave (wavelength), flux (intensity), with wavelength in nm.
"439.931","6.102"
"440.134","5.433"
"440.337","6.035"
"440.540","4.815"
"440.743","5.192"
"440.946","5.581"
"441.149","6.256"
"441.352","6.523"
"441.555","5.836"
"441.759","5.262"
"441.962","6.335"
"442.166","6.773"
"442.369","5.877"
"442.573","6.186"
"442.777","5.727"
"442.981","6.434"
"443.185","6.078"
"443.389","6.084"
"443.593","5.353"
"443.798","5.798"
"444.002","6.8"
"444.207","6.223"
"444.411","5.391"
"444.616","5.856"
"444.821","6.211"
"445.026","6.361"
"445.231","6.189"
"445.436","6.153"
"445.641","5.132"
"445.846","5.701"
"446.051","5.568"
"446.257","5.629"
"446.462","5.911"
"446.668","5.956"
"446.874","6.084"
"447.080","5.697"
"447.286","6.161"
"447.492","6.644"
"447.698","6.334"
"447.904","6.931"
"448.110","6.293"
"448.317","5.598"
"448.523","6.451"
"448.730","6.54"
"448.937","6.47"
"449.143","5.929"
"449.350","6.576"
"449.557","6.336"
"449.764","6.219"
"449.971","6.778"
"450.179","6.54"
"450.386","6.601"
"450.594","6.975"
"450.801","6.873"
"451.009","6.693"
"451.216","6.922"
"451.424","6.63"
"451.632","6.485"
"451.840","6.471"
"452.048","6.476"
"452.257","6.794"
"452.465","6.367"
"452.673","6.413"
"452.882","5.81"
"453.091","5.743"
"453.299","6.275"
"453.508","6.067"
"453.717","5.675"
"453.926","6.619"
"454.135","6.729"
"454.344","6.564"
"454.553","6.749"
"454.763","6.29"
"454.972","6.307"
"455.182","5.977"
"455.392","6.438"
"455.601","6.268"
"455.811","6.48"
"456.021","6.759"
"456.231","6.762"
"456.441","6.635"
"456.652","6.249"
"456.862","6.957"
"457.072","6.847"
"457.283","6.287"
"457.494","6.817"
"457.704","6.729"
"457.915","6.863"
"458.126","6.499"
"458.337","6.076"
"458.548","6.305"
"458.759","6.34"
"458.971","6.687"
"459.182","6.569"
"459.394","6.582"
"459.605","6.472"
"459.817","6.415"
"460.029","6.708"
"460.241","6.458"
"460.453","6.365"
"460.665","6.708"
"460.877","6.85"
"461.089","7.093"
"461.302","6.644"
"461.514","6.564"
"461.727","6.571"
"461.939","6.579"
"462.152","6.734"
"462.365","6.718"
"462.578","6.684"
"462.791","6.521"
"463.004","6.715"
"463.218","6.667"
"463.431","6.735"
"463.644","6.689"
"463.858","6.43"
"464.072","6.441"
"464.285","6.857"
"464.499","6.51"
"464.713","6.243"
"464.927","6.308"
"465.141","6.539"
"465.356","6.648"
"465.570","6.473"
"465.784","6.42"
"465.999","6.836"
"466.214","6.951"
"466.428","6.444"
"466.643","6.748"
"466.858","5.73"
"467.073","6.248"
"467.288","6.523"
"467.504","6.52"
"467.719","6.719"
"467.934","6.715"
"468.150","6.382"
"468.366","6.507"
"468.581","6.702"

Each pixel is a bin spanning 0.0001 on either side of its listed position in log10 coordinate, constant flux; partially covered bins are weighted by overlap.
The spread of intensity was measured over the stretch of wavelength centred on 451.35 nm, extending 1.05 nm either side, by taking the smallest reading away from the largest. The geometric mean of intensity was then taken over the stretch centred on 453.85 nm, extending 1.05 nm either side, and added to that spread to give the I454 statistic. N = 6.7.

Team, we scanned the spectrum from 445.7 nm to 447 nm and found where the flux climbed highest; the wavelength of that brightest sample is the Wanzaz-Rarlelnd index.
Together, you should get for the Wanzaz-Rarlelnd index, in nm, 446.874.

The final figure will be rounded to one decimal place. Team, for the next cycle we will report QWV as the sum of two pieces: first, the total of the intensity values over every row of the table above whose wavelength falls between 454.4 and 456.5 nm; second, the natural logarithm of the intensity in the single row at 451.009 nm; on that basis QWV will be 66.6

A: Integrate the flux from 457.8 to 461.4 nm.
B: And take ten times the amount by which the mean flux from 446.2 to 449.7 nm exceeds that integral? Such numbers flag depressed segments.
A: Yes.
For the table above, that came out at -174.2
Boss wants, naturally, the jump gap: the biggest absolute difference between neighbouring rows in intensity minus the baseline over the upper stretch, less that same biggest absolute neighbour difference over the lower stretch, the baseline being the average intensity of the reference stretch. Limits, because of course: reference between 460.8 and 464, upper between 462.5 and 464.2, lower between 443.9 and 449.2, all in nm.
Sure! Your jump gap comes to -0.76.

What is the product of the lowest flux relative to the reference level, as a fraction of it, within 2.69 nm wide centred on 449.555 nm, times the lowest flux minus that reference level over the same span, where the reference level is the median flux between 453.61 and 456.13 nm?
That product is -0.75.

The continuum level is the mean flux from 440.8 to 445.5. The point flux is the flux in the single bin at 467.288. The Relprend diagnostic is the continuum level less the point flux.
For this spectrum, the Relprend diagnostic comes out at -0.5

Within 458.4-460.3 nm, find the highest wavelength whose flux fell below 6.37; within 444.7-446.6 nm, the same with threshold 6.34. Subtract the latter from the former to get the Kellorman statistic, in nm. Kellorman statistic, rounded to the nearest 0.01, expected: 12.30 nm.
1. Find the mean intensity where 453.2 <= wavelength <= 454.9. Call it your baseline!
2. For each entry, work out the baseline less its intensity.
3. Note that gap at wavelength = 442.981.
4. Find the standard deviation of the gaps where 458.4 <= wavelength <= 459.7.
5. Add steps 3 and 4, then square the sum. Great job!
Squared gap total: 0.01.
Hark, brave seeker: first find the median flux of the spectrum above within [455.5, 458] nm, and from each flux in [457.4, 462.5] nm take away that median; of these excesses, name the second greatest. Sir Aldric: 0.119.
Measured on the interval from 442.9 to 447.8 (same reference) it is -0.100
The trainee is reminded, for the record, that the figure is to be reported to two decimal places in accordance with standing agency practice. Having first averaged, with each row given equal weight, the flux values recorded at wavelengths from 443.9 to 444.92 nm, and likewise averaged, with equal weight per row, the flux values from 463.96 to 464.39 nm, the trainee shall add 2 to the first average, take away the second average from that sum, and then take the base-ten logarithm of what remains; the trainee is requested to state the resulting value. 0.16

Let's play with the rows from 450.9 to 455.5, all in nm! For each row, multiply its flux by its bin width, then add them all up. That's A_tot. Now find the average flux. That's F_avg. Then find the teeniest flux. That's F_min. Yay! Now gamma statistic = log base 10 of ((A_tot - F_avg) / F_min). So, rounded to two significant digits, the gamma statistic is 0.61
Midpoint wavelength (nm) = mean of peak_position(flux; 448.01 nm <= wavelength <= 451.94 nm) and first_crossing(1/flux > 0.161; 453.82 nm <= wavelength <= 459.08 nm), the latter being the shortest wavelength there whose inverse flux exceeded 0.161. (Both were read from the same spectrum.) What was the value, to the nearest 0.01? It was 452.89 nm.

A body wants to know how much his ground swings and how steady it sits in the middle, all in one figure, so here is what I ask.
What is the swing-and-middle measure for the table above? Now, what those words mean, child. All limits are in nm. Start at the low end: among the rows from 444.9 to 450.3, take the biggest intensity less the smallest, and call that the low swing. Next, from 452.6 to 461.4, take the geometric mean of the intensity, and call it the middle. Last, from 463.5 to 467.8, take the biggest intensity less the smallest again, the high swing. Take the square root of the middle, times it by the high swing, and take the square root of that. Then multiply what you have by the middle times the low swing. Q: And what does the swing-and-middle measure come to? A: 21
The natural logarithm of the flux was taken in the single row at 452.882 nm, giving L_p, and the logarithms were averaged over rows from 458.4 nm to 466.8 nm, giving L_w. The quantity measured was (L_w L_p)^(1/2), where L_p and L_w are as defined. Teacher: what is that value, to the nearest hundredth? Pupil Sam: 1.82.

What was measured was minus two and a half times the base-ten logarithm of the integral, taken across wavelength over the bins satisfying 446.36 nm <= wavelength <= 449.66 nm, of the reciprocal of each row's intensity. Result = 0.69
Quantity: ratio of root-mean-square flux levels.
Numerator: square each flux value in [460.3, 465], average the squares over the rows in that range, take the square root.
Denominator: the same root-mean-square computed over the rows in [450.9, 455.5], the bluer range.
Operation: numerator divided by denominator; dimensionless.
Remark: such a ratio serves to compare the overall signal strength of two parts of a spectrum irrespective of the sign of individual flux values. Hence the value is 1.04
